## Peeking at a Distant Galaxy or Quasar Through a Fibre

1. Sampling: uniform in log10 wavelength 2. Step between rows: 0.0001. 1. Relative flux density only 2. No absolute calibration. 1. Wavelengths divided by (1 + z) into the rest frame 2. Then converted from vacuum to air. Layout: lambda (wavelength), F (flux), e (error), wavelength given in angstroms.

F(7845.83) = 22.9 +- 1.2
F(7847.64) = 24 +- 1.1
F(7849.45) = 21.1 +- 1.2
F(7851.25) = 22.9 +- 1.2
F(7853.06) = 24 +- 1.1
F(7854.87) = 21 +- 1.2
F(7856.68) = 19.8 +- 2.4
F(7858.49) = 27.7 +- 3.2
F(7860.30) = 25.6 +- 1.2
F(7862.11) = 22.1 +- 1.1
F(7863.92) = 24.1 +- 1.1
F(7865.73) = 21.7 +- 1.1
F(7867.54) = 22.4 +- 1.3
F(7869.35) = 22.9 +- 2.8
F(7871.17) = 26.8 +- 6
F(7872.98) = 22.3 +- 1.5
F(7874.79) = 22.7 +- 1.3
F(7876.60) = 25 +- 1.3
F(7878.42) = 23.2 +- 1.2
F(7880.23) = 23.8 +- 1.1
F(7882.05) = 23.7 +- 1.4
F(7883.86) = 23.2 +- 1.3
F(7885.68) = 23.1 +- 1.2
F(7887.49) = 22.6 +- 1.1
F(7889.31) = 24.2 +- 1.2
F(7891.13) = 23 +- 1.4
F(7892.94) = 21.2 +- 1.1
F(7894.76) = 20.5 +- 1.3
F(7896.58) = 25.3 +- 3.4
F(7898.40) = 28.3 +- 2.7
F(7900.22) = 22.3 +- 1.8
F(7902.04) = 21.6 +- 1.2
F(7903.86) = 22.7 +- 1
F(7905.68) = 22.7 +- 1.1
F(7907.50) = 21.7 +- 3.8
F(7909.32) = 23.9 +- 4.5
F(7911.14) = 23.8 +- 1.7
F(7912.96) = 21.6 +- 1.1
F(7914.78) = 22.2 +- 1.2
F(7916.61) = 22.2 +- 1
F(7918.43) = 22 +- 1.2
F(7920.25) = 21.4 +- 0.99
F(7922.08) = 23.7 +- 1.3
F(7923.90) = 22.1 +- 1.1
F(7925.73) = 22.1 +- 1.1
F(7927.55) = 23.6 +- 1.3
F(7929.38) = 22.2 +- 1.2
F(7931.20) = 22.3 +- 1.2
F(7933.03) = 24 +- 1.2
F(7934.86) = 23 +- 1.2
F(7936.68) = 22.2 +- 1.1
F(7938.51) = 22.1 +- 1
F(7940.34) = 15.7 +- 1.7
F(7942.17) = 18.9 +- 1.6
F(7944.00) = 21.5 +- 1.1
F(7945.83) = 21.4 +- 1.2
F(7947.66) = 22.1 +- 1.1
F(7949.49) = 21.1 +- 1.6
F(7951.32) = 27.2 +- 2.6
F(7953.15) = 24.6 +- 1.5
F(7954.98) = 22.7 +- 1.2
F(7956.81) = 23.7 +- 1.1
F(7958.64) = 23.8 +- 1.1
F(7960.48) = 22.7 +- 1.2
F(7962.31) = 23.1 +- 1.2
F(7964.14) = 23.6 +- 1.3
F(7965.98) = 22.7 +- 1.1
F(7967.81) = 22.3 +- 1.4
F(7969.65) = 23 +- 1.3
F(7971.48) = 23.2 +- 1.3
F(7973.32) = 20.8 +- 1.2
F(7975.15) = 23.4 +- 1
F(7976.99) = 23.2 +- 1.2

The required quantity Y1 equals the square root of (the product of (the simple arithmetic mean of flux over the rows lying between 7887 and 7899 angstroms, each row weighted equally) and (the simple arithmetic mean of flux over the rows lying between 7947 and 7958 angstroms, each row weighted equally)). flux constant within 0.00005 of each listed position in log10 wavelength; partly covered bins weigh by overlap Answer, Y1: 23.6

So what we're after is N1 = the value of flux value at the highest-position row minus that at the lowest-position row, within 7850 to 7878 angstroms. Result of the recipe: 2.1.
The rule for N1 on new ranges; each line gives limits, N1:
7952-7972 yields -1.4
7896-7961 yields -2.6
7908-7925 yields -1.8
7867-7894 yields -1.2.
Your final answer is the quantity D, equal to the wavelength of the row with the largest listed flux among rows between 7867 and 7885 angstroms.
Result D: 7871.17 angstroms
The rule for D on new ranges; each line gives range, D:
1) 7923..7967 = 7951.32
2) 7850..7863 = 7858.49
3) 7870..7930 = 7898.40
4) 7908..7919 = 7909.32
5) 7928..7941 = 7933.03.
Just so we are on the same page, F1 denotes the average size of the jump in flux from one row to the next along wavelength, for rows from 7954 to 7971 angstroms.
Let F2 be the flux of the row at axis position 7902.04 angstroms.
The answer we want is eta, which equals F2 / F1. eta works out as 34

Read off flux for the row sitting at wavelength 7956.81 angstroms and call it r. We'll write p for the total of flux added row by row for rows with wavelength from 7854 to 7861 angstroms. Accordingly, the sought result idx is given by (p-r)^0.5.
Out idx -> 8.39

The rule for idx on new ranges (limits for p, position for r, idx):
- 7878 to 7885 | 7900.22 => 8.46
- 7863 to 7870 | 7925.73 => 8.31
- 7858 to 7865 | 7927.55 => 8.71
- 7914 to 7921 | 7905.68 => 8.07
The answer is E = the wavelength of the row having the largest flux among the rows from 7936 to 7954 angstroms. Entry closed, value 7951.32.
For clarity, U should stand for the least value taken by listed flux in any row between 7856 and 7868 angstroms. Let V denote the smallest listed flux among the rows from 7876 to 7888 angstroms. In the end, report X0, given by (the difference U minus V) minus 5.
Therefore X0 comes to -7.8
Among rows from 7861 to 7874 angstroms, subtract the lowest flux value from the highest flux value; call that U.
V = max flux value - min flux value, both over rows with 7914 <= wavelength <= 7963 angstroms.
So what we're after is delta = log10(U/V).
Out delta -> -0.4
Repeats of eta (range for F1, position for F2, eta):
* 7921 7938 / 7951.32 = 27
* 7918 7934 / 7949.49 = 18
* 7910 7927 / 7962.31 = 25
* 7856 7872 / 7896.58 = 9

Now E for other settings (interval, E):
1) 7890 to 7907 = 7898.40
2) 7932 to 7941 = 7933.03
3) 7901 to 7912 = 7909.32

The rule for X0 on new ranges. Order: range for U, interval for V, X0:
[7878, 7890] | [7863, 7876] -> -4.1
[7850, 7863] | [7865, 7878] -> -6.9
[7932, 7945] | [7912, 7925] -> -10.7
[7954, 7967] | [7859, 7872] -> -4.0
